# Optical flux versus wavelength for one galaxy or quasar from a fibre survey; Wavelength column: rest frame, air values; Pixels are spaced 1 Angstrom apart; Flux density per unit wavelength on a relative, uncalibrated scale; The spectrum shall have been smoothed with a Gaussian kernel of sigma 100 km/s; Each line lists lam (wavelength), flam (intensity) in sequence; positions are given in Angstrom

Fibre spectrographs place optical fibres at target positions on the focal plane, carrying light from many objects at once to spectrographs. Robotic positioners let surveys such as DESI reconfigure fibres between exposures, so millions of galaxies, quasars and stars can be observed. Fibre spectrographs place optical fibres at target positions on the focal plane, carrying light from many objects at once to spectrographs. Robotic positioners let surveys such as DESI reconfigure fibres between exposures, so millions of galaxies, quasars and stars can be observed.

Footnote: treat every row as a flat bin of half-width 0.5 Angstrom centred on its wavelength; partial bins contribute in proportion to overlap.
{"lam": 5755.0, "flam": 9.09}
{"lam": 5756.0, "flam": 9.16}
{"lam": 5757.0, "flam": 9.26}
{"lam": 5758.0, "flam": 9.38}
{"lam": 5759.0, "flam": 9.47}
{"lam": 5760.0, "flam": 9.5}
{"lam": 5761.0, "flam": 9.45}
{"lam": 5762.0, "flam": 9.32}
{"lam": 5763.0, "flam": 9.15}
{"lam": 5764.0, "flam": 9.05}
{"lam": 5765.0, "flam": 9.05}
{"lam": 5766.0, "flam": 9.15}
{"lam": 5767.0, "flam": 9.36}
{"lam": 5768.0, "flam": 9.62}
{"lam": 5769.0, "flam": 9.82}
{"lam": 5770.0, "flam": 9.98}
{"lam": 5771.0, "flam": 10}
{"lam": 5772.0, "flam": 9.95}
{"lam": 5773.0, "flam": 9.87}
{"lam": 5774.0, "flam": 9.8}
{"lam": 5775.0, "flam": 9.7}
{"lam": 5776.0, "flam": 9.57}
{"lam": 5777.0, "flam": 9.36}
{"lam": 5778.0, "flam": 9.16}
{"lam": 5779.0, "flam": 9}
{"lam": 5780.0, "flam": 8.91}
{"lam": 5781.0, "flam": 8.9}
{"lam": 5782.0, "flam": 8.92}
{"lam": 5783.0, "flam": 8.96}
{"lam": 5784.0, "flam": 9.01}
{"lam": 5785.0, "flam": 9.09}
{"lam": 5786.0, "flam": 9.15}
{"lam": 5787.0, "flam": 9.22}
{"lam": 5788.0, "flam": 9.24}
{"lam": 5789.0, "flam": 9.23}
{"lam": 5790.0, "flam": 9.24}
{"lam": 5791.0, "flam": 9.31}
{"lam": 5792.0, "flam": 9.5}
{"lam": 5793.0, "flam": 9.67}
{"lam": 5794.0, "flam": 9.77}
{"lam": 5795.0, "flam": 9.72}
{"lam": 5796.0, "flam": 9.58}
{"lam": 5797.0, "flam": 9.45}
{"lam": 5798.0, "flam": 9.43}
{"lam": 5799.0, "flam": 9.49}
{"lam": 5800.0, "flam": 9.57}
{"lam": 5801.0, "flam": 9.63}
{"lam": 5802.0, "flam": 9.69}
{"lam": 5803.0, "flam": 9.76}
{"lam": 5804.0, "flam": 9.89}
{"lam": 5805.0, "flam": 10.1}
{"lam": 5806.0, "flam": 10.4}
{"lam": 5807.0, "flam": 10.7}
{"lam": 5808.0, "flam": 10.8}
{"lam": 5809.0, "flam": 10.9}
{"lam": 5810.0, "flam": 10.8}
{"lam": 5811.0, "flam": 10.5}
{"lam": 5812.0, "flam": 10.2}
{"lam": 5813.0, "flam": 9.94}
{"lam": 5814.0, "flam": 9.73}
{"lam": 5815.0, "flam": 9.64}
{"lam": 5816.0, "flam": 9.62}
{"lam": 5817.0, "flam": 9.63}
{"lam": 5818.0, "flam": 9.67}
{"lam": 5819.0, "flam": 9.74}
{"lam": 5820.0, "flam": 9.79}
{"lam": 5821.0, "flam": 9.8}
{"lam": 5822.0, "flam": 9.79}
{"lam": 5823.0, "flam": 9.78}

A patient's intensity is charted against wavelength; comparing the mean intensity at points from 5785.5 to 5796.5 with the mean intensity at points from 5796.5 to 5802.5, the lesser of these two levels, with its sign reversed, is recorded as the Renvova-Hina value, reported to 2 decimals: -9.42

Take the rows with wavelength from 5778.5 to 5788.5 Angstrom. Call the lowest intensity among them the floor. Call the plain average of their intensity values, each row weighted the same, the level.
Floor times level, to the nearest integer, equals 80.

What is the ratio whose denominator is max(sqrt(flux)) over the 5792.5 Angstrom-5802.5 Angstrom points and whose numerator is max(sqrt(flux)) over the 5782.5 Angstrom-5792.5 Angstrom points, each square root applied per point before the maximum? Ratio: 0.99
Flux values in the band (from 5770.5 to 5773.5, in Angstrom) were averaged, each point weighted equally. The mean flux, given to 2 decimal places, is 9.94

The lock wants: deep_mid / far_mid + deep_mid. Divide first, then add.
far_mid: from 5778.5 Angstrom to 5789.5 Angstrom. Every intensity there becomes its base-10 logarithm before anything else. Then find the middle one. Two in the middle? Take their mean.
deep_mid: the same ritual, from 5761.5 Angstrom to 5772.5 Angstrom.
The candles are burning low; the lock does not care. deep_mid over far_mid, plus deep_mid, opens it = 1.989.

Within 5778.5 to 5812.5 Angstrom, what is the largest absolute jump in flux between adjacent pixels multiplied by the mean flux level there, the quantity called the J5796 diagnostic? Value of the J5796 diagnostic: 2.9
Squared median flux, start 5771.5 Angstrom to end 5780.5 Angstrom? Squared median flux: 91.6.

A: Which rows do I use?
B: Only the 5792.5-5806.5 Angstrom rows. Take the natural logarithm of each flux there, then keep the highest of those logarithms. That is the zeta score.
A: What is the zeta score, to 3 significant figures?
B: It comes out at 2.34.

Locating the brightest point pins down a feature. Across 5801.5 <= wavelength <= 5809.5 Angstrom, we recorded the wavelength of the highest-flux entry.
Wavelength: 5809.0 Angstrom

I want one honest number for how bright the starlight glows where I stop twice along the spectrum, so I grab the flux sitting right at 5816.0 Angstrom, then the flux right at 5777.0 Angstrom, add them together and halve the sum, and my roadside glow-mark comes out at 9.49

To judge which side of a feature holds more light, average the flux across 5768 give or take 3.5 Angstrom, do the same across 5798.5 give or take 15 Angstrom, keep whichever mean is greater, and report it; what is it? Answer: 9.8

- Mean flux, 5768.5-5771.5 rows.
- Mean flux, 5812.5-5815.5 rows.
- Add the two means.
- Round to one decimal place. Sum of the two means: 19.7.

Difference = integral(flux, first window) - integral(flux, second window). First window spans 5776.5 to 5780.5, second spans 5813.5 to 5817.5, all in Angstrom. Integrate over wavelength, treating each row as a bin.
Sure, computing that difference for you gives -2.2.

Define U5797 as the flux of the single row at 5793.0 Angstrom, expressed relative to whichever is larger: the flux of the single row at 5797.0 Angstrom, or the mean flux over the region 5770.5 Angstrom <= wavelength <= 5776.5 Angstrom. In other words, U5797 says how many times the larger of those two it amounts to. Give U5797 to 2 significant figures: 0.99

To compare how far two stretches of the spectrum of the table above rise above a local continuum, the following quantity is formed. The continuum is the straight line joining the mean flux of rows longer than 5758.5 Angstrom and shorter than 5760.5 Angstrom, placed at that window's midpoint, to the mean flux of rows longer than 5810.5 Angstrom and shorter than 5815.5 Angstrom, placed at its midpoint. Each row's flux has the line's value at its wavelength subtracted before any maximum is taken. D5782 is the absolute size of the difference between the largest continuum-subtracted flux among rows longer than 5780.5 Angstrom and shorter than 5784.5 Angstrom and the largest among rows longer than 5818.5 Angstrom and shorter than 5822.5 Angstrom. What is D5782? 0.43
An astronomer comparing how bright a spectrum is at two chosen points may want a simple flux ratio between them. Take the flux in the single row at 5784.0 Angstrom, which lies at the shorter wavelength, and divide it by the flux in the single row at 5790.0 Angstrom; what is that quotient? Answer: 0.98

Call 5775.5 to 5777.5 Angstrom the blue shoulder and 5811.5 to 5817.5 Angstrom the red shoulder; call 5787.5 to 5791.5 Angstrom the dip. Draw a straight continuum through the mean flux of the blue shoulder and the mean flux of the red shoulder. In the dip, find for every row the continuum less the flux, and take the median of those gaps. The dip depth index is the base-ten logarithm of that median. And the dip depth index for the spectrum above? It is -0.48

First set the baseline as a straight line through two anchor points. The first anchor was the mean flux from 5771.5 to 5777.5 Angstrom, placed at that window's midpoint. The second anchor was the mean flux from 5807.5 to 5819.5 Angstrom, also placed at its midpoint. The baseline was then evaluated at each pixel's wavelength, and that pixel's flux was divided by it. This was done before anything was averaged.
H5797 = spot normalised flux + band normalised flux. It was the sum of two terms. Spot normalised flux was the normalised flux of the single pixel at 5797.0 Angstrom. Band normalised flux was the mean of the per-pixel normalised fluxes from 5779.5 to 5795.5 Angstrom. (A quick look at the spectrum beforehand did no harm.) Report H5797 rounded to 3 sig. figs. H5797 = 1.89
